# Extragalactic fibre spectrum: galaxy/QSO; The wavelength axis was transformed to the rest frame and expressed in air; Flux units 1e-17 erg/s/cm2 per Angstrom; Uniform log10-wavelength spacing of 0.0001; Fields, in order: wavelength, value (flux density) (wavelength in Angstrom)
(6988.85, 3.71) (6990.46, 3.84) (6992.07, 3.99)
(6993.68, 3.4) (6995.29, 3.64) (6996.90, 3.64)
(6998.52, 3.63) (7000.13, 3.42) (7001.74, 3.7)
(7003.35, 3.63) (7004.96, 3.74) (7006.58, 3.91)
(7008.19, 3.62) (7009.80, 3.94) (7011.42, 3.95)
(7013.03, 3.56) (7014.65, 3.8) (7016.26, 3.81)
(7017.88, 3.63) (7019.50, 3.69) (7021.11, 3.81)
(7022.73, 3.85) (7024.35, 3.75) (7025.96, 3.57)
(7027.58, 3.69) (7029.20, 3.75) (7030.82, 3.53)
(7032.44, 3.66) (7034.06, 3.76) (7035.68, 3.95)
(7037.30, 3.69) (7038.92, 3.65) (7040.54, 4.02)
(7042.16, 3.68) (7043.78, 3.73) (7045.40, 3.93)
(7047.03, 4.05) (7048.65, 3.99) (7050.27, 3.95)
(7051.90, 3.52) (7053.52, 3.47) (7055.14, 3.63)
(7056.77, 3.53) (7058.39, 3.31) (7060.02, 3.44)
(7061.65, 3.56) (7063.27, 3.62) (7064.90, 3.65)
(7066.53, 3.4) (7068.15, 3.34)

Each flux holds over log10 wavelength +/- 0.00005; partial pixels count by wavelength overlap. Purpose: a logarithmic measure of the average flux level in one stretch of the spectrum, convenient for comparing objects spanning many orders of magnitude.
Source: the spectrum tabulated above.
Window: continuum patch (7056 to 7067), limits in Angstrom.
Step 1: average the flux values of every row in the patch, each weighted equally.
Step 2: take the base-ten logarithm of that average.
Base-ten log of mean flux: 0.544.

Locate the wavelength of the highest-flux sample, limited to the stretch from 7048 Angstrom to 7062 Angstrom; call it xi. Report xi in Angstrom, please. 7048.65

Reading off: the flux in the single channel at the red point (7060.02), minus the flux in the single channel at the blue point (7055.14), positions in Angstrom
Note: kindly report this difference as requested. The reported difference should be -0.19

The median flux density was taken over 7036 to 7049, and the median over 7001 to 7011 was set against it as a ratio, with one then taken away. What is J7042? -0.03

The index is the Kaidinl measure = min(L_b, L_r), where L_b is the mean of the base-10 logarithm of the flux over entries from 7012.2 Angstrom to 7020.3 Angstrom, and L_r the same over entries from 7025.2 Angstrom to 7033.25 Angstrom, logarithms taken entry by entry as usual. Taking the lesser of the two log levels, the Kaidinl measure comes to 0.561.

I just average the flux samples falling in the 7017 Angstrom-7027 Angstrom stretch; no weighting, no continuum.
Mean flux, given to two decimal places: 3.72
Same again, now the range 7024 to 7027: 3.66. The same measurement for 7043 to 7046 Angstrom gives 3.83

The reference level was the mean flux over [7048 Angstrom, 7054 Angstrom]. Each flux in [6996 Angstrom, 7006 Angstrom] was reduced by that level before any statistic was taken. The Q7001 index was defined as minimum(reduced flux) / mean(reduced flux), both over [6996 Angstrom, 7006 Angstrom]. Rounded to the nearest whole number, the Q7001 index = 3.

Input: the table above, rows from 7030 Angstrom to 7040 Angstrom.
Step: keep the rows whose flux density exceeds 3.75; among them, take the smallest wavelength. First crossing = 7034.06 Angstrom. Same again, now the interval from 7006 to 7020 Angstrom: 7006.58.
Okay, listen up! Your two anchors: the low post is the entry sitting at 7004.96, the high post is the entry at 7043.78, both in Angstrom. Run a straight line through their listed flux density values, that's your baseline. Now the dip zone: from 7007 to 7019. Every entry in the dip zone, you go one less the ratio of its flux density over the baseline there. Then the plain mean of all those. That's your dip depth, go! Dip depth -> -0.006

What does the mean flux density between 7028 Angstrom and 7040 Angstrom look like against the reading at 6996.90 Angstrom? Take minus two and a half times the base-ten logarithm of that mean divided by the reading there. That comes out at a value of -0.02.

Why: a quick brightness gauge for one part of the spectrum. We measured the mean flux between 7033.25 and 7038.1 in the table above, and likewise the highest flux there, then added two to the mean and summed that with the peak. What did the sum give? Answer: 9.75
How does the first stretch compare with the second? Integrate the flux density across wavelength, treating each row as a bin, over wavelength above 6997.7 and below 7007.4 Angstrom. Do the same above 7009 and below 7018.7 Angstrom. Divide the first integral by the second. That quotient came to 0.97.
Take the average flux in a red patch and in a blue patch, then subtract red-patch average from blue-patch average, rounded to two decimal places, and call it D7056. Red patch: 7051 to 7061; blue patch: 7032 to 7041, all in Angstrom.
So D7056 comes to 0.30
